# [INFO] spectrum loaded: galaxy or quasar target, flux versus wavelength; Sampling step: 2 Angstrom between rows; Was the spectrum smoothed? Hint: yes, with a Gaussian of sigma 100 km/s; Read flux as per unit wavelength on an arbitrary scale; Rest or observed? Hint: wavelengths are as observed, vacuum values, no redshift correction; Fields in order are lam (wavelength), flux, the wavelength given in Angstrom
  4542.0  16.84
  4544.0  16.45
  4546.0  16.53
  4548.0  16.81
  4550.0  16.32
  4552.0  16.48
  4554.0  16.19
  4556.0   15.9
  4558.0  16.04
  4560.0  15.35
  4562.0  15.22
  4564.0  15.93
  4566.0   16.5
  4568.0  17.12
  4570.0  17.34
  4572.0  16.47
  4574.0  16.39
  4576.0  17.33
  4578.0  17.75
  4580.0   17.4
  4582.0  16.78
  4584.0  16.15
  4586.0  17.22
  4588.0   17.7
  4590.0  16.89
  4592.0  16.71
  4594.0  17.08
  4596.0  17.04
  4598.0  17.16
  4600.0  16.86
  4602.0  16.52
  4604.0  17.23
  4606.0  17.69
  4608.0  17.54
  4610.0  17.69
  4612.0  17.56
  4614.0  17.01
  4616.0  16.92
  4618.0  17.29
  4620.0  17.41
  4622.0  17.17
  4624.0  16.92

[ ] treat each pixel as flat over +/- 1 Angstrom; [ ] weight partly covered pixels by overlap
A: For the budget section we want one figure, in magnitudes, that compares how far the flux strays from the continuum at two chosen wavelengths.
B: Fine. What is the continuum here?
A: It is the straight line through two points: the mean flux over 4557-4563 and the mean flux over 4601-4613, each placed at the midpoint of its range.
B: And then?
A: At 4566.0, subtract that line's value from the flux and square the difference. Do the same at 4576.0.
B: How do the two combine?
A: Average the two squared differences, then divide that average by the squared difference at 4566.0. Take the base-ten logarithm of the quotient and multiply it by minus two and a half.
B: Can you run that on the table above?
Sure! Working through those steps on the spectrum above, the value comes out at -0.6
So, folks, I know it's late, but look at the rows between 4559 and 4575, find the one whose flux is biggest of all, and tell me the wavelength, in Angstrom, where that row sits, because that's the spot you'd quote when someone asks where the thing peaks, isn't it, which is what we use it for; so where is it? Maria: 4570.0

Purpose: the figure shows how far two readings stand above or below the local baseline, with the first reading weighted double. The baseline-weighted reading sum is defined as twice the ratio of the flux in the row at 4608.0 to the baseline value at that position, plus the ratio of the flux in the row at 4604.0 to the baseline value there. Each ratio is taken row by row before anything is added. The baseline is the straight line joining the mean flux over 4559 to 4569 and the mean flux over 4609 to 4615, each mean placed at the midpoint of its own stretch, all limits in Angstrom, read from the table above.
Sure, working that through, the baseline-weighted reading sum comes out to 3.03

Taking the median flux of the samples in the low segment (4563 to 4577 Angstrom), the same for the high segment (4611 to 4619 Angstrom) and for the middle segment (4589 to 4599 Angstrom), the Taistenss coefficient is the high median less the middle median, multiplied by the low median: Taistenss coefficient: 2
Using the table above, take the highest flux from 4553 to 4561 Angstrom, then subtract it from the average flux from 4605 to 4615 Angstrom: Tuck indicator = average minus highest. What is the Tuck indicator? 1.3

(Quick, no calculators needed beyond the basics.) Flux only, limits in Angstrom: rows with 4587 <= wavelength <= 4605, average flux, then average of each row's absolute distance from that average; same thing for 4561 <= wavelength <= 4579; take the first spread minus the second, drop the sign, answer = 0.388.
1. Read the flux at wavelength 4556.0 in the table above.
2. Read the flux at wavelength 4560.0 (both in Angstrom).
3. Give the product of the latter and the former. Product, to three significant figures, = 244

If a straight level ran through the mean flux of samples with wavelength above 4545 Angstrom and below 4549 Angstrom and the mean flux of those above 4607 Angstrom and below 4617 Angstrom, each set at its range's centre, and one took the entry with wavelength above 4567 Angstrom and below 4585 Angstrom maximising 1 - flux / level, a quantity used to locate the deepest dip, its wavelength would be 4584.0 Angstrom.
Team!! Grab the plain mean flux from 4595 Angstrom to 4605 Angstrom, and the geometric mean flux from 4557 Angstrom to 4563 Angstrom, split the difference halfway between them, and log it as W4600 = 16.2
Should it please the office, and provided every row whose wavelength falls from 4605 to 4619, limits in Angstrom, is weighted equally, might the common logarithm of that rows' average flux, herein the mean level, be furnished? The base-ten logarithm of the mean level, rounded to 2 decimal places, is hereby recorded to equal 1.24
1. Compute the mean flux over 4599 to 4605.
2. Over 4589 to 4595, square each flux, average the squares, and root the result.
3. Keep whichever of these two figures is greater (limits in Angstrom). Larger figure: 16.9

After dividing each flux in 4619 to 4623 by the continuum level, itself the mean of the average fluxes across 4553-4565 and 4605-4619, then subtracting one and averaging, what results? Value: 0.043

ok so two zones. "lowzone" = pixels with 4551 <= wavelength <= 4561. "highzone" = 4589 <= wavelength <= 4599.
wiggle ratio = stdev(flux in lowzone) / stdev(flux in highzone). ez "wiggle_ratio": 2.3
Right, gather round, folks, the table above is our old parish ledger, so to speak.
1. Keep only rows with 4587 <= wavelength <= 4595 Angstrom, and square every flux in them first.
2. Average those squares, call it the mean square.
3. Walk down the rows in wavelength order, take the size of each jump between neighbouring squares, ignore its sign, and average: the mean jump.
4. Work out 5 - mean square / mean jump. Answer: -13.8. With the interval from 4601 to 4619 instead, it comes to -21.6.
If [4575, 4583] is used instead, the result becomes -13.7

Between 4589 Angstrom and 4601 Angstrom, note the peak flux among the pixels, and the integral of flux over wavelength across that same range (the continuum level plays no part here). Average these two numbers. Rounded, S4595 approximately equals 110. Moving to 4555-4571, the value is 138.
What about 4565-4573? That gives 76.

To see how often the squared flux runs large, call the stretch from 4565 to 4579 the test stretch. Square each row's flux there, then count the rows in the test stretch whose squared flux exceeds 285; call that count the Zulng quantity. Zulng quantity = 4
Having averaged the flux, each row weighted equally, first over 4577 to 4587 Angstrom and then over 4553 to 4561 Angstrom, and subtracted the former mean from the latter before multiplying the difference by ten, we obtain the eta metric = -12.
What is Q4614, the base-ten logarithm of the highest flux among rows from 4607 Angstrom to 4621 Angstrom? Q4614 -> 1.25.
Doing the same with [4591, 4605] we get 1.24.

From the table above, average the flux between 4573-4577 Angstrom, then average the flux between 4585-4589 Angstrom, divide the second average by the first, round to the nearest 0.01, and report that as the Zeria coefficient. 1.04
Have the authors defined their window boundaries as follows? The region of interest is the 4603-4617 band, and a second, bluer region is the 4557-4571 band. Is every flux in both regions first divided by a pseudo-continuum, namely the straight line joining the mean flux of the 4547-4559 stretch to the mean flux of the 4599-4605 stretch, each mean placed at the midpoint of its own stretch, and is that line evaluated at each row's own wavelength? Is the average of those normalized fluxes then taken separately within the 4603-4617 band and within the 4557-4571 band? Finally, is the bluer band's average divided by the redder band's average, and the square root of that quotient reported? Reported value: 0.98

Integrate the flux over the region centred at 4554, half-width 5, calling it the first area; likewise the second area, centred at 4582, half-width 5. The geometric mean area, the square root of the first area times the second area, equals 166.2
